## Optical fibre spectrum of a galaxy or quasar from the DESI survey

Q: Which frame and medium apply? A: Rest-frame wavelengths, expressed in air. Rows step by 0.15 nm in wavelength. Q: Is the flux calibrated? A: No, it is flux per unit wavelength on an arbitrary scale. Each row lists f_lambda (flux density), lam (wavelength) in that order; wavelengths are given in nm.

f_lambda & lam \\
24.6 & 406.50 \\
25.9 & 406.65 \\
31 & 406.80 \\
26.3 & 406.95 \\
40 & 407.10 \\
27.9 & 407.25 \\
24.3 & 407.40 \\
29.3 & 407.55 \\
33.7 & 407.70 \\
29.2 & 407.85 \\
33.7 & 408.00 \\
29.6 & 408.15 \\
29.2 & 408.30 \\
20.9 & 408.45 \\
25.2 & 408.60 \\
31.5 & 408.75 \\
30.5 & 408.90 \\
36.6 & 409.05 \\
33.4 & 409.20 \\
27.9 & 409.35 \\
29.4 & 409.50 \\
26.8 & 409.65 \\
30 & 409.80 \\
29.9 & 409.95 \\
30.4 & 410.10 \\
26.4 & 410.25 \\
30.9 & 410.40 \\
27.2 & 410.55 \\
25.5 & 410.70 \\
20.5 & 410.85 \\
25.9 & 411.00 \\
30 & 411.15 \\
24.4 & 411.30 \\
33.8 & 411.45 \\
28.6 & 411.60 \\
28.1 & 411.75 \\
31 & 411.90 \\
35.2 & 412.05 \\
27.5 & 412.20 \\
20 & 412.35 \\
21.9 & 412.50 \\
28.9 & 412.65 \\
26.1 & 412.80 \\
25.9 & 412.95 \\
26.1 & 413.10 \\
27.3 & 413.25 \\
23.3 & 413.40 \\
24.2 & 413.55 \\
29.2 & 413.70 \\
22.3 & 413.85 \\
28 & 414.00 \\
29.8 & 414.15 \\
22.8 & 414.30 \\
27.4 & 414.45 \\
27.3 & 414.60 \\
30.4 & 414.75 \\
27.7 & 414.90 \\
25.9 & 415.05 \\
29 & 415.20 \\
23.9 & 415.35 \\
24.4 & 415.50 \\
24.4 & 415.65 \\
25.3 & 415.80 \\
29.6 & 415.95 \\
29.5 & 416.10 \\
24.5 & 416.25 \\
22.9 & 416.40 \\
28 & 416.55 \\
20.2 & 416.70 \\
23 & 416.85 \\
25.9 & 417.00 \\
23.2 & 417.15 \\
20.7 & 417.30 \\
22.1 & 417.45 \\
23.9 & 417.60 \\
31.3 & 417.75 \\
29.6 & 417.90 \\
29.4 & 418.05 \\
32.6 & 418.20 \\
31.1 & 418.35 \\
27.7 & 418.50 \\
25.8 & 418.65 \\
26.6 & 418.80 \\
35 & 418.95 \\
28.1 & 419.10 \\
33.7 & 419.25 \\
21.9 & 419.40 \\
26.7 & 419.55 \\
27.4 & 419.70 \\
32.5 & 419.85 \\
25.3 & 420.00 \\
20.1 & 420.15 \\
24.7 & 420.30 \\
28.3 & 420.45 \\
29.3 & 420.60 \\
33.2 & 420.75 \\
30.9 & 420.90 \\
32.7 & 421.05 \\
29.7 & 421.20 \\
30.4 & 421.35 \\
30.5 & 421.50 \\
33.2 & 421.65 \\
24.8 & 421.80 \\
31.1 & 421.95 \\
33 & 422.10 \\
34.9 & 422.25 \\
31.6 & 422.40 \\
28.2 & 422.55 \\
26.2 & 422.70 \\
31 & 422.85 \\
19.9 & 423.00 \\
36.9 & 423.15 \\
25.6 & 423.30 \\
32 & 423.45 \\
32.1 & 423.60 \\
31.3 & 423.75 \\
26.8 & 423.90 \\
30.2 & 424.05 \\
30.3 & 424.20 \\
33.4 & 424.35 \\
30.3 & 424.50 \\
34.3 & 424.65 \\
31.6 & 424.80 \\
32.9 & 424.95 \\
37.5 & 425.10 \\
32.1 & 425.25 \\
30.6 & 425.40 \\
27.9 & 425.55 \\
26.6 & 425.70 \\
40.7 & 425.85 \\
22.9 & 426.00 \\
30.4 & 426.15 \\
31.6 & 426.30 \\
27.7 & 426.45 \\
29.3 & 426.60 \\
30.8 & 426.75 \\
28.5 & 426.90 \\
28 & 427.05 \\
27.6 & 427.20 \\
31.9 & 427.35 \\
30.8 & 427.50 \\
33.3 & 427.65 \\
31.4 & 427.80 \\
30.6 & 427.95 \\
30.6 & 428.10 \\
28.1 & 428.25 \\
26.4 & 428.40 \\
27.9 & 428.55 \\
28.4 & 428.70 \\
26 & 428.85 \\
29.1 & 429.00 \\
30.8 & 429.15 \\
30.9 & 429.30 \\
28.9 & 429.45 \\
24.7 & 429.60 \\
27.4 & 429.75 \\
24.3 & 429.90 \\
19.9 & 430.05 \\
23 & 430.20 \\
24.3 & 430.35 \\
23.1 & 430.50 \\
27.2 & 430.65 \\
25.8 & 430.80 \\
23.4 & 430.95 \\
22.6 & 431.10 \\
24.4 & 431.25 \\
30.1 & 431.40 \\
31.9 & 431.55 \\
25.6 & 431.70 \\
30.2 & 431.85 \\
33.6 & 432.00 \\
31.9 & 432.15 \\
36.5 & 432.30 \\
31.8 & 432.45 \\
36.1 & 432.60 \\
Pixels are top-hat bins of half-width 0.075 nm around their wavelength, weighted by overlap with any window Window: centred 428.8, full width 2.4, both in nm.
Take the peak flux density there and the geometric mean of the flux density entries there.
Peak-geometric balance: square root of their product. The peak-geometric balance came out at 30.8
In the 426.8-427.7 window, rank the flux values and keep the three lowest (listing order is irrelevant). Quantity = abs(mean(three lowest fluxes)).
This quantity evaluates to 28.0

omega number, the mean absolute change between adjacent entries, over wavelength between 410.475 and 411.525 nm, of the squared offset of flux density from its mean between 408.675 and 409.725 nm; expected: 46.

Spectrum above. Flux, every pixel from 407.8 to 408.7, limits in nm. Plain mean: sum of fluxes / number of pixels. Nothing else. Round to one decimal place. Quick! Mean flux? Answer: 28.0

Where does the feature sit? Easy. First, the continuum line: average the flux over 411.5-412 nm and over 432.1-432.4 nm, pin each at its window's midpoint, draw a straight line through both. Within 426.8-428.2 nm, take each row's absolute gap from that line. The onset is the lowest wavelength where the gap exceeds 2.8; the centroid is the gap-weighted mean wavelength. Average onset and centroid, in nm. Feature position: 427.13 nm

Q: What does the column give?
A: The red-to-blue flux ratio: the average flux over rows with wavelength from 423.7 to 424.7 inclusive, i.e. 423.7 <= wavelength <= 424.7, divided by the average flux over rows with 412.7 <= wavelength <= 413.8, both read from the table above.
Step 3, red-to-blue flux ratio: 1.19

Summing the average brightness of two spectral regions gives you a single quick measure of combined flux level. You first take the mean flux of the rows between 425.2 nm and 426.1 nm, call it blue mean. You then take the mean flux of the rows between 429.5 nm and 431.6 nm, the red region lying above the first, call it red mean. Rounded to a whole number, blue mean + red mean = 55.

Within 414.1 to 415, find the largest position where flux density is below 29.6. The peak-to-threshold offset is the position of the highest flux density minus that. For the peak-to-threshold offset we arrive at -0.15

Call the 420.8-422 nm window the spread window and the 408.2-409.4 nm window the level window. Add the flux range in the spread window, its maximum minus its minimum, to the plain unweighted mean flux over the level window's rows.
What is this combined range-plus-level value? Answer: 37.8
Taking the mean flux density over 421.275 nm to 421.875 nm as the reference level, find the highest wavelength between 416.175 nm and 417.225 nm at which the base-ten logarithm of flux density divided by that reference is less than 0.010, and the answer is 417.15 nm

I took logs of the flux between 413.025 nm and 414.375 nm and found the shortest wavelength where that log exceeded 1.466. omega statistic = 414.15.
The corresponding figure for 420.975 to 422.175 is 421.05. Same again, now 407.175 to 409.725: 407.55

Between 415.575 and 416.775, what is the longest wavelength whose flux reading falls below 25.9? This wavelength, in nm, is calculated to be 416.70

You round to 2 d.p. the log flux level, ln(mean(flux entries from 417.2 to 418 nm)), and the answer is 3.24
